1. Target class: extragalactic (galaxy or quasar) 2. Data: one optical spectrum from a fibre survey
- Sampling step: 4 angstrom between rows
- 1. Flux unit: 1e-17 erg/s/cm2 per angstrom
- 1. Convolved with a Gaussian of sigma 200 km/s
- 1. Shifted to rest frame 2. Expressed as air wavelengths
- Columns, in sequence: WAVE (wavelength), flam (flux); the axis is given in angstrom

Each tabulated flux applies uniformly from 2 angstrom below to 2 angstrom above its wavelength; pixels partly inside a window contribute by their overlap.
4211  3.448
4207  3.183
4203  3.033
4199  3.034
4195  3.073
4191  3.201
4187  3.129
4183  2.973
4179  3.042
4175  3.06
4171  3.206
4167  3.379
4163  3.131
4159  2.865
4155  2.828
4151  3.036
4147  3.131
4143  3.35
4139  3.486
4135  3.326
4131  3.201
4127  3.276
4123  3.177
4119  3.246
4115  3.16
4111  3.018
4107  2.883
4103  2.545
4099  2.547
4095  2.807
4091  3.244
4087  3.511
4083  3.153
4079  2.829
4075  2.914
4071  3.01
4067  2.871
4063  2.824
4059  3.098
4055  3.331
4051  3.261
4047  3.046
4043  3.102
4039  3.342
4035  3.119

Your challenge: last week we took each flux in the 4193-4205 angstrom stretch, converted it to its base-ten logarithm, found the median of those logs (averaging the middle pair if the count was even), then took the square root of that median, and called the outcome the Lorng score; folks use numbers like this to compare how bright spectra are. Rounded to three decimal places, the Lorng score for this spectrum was 0.694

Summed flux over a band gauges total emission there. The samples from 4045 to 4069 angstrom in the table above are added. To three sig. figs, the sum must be 18.4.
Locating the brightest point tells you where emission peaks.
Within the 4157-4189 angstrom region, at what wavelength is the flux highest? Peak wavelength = 4167 angstrom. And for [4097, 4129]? 4127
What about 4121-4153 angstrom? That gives 4139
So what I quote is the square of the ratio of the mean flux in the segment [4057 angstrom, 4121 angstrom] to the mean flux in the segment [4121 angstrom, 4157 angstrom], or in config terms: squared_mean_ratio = 0.866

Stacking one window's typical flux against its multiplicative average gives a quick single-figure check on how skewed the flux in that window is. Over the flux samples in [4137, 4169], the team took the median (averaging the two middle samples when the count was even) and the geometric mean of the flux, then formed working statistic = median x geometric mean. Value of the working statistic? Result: 9.8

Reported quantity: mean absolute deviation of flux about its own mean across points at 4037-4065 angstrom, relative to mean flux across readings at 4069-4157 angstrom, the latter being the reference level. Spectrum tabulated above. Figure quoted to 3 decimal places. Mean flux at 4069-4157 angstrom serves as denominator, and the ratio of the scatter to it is 0.047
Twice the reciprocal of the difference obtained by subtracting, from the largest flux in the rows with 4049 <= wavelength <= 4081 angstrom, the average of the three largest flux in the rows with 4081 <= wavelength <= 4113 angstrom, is 71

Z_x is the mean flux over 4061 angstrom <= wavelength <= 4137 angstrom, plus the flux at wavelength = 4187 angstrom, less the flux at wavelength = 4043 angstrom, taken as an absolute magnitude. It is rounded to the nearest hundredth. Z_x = 3.06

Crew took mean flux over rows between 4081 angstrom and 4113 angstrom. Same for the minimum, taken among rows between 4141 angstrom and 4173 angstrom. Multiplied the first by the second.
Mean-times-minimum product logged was 8.4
